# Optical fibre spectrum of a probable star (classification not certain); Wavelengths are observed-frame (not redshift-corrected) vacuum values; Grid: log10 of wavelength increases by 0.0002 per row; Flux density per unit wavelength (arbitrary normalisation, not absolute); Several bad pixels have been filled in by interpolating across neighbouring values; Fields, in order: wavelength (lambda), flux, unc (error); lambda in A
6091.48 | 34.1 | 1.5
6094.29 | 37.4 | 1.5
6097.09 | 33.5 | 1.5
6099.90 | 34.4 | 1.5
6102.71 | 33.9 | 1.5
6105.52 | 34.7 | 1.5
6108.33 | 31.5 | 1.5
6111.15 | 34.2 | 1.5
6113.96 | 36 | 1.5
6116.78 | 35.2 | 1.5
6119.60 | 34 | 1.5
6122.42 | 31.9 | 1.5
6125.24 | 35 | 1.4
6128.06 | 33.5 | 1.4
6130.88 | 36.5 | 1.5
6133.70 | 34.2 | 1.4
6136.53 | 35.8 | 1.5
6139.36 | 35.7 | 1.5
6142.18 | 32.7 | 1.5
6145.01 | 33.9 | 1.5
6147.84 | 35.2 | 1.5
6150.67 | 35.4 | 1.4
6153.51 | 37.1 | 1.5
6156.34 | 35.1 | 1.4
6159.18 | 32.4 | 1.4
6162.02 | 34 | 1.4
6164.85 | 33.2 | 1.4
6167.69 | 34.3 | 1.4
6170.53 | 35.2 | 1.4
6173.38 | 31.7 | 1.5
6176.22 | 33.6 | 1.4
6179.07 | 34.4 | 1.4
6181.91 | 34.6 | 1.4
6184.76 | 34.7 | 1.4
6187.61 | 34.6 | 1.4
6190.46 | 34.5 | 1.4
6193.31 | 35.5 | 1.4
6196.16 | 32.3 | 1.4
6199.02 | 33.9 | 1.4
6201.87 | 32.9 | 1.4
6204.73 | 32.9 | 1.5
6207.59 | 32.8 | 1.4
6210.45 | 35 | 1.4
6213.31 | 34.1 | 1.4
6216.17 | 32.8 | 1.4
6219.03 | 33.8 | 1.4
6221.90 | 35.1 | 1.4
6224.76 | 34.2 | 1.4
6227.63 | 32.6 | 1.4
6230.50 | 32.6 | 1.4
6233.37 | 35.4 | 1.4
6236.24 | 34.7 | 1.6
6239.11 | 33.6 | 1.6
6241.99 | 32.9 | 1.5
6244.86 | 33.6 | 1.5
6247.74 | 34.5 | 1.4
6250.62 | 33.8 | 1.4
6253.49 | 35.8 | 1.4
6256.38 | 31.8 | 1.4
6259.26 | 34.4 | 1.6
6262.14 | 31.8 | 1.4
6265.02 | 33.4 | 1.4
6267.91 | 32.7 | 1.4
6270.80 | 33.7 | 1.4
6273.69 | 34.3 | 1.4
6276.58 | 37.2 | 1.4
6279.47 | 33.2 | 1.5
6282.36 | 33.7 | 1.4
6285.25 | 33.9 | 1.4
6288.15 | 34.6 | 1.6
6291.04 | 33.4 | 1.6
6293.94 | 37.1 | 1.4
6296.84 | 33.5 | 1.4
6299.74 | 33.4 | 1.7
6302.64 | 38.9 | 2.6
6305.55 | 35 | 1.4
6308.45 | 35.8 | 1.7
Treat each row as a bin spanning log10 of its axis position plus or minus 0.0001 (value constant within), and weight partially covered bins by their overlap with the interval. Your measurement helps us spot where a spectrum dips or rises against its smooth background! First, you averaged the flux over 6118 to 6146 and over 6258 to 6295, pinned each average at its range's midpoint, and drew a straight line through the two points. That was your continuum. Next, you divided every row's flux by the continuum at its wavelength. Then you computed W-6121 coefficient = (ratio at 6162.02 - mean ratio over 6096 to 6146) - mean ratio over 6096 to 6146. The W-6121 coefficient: -1.003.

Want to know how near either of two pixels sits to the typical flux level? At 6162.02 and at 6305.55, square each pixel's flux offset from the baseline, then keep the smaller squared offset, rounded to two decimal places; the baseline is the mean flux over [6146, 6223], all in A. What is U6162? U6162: 0.01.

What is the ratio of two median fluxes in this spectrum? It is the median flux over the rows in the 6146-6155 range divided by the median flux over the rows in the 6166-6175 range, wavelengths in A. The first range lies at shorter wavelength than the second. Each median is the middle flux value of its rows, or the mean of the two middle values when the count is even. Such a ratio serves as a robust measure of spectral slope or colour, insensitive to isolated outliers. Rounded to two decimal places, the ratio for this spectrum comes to 1.03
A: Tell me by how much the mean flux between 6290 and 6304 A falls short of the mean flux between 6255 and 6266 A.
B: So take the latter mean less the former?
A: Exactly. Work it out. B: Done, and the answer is -2.4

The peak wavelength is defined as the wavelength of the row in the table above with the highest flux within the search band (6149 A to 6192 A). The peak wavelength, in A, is 6153.51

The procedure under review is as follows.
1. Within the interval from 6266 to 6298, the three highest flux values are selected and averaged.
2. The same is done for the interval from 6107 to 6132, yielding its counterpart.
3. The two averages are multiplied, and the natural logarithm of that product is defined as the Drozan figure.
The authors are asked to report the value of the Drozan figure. 7.17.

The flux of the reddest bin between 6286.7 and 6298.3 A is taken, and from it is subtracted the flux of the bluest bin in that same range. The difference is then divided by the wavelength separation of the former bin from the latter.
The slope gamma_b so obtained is -0.13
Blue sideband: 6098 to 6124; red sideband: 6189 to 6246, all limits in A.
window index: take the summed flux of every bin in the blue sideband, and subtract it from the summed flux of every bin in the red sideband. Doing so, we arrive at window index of 369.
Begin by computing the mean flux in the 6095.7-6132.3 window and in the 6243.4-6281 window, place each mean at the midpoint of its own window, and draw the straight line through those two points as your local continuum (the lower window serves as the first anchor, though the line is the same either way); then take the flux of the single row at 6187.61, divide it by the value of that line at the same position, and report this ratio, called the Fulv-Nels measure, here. 1.017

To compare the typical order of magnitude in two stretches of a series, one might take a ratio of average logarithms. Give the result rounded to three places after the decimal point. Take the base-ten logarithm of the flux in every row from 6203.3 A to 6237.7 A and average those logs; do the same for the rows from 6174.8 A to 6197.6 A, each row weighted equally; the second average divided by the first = 1.004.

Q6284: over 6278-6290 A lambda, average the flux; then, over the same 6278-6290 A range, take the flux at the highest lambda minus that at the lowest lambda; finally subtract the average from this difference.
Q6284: -32.5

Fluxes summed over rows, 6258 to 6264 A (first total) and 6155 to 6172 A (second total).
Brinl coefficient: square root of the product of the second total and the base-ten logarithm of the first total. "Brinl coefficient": 19.3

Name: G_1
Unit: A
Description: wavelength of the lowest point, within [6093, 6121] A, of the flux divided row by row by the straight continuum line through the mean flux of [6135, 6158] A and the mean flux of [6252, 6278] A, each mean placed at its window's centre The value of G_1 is 6108.33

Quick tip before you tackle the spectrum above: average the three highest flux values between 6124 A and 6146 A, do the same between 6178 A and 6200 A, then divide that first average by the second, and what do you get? 1.03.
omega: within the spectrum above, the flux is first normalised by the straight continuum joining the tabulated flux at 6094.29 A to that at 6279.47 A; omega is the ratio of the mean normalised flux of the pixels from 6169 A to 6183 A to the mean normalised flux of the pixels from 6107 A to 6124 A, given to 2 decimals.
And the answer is 1.04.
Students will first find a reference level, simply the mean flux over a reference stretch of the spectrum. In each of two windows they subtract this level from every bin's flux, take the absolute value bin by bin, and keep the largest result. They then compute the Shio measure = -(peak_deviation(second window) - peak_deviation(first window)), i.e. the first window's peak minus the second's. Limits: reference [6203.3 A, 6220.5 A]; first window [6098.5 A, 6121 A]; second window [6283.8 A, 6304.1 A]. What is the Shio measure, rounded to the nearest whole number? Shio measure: -3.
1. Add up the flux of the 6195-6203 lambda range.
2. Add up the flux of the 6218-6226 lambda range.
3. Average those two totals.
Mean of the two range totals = 101.1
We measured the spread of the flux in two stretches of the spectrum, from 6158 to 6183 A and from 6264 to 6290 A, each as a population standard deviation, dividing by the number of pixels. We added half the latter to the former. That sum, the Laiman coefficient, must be 1.66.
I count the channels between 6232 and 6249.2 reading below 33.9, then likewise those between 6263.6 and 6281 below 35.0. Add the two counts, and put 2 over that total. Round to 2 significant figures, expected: 0.25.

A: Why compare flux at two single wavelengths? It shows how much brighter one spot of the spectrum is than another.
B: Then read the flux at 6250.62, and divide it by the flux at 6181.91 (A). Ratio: 0.98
